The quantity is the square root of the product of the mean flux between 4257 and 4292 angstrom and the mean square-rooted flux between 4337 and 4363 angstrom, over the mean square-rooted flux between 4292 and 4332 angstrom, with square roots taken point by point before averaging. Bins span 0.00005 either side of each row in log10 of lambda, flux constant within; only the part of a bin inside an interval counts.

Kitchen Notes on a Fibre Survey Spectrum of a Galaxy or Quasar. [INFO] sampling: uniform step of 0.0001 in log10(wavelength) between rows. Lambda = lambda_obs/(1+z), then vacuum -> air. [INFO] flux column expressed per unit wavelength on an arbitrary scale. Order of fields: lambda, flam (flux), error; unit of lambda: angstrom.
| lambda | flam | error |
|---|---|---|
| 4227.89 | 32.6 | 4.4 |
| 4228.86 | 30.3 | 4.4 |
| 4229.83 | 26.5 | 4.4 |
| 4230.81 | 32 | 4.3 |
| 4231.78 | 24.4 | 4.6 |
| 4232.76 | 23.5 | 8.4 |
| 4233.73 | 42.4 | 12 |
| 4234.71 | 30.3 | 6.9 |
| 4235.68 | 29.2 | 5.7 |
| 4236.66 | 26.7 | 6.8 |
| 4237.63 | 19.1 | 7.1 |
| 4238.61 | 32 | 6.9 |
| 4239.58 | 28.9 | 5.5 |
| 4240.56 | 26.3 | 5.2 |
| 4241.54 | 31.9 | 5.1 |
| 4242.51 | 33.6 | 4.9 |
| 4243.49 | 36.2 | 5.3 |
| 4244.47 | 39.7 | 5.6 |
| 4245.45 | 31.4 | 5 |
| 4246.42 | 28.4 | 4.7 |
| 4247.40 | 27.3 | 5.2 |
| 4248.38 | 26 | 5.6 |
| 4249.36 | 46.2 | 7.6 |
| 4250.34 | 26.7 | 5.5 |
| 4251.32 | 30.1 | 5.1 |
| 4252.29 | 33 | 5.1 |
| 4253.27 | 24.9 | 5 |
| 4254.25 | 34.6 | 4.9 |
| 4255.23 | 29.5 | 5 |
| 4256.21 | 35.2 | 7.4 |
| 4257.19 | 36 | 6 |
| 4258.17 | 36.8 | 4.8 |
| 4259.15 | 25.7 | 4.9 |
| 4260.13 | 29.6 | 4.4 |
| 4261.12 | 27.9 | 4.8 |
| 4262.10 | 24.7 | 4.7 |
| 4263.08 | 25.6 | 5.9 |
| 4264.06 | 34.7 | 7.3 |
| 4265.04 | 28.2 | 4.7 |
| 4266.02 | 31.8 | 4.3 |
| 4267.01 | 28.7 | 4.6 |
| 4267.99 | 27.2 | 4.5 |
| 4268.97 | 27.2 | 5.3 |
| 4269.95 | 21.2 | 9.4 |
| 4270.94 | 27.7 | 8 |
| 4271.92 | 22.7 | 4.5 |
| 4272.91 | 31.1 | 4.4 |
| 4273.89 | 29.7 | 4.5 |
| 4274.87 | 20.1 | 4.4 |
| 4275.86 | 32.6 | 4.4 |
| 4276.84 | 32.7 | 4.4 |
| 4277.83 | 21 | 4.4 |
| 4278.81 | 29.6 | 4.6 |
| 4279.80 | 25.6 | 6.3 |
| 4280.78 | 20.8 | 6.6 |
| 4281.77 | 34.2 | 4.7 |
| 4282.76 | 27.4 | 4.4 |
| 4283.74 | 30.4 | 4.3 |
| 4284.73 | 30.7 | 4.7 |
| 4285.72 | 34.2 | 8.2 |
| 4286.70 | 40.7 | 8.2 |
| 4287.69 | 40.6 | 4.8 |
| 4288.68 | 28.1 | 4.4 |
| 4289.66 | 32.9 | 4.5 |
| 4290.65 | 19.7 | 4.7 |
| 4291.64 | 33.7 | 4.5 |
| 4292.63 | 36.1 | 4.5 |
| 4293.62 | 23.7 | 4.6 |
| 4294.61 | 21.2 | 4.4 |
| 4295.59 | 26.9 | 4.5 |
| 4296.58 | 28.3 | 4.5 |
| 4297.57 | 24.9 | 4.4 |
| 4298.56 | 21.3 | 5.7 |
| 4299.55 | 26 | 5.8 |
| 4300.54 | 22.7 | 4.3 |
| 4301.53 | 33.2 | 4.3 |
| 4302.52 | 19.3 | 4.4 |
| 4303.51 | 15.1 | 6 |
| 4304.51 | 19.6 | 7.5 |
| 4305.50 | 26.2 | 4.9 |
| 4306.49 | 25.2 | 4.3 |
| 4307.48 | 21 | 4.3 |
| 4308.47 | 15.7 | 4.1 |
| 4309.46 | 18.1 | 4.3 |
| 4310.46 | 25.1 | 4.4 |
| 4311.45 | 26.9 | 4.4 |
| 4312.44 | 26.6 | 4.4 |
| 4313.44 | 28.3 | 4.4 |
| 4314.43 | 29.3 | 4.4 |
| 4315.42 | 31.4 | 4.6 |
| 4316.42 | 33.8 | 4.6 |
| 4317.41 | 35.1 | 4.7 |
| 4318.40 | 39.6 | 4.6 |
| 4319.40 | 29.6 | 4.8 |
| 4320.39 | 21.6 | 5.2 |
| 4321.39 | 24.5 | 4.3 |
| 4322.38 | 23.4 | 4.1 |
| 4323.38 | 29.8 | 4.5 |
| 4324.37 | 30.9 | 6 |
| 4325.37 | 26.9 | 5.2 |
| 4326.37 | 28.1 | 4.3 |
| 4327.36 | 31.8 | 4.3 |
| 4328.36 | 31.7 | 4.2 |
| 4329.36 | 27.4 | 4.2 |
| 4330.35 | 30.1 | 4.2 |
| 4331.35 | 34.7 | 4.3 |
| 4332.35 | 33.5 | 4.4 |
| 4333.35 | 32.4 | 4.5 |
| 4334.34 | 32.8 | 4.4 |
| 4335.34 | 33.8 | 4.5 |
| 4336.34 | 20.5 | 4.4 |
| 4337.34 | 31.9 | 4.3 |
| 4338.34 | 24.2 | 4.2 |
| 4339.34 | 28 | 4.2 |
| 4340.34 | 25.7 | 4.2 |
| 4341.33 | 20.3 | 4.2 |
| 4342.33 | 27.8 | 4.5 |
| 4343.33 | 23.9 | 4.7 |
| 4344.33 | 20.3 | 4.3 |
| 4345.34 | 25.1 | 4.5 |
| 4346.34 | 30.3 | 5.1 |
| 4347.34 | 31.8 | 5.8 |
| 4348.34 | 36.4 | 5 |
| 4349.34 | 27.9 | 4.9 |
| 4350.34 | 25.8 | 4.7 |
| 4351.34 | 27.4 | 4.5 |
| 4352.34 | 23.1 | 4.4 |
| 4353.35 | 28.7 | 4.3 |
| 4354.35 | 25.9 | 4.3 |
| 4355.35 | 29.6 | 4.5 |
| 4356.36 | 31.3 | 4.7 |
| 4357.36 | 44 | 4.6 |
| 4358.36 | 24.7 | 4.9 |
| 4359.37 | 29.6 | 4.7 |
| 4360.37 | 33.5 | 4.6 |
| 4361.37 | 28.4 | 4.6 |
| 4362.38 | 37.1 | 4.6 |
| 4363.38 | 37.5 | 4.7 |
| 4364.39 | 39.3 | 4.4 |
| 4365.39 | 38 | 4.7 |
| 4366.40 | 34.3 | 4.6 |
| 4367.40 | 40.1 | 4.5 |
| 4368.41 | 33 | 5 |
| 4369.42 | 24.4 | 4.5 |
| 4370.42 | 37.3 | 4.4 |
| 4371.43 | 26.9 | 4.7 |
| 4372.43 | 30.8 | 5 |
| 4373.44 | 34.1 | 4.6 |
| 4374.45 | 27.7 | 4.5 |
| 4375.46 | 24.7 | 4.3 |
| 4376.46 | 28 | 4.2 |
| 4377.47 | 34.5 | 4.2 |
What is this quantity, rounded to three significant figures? 2.42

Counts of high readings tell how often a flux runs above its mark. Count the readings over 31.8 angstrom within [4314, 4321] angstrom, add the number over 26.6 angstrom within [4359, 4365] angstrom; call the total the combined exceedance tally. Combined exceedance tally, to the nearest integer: 9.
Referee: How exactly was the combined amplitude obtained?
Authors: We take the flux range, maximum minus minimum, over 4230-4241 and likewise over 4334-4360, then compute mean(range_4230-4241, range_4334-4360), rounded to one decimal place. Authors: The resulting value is 23.5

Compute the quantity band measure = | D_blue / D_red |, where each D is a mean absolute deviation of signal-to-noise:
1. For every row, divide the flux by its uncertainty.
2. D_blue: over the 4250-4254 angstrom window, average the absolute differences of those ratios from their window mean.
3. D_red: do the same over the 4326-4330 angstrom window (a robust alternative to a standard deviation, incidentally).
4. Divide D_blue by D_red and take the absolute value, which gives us 1.3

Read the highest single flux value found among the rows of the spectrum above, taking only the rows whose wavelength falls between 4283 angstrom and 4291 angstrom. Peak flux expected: 40.7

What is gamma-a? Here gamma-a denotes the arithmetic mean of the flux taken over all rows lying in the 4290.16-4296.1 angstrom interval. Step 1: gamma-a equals 27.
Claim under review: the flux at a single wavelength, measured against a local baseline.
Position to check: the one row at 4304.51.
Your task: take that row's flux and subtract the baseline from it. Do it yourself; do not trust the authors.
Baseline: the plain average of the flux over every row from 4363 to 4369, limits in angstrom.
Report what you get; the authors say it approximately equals -17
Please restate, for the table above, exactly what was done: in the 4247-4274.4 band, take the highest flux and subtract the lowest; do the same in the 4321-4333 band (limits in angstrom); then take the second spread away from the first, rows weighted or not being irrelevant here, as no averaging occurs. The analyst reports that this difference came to 14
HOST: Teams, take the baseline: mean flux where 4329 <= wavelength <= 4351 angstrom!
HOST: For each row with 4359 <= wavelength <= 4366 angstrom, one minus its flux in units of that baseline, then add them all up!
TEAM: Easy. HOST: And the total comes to -1.6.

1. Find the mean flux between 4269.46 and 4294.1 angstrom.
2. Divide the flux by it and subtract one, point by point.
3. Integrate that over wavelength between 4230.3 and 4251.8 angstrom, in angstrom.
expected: 1.1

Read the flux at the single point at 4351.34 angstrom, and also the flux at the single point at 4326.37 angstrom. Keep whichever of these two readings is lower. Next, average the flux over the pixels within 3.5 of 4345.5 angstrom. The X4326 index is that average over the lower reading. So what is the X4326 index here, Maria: 1.02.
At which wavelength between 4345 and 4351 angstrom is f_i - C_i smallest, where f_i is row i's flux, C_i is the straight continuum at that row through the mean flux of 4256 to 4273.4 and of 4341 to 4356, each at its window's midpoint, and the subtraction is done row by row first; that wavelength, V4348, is 4345.34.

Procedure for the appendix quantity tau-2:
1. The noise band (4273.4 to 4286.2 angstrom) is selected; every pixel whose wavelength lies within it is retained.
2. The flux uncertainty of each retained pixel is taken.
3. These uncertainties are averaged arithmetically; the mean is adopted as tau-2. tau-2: 5.1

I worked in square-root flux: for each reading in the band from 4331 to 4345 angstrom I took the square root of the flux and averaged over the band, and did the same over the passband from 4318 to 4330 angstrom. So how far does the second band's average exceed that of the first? 0.10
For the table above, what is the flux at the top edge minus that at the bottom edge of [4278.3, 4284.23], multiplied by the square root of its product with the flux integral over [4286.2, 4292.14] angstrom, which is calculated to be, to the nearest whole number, 10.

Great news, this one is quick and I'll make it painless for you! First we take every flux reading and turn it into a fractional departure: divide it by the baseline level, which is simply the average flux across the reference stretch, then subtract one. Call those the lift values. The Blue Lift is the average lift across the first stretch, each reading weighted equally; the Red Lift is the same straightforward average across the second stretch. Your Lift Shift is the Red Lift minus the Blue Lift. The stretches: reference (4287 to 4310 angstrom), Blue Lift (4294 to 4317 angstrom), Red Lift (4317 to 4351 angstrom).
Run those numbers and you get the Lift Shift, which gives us 0.16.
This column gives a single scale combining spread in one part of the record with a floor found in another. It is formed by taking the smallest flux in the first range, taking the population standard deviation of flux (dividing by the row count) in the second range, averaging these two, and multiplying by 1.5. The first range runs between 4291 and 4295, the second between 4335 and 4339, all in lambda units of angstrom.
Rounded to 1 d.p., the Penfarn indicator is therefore 20.0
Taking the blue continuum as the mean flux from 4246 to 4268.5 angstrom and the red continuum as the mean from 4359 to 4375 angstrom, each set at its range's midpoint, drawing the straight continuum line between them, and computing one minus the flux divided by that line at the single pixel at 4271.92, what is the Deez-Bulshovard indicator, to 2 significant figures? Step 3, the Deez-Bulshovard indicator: 0.26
